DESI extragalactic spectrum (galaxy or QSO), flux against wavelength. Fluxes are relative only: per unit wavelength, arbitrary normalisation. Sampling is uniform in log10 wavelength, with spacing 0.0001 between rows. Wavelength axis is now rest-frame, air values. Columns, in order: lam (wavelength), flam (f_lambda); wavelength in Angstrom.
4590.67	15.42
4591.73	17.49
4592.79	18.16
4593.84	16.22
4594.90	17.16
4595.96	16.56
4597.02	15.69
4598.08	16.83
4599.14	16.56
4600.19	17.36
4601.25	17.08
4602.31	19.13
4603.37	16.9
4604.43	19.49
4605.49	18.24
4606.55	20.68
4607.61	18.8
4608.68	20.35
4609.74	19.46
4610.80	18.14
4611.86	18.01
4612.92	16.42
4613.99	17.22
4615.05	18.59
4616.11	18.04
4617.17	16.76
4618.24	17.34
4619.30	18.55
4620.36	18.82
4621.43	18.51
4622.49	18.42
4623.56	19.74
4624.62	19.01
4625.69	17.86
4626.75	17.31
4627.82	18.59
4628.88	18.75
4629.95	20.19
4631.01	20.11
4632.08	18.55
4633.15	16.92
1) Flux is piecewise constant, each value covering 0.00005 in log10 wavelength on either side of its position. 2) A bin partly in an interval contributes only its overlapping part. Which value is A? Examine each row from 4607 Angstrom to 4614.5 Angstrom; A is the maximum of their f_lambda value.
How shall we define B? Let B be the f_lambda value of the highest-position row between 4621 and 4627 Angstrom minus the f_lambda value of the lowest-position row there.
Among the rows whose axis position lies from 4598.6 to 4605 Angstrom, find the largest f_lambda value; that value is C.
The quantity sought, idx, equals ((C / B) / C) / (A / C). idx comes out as -0.8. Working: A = 20.35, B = -1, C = 19.49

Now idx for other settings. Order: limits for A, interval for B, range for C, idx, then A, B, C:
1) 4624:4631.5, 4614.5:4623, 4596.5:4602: -5.1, 20.19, 0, 17.36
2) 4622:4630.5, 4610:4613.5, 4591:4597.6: -0.5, 20.19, -2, 18.16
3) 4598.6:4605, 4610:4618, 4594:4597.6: -0.6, 19.49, -1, 17.16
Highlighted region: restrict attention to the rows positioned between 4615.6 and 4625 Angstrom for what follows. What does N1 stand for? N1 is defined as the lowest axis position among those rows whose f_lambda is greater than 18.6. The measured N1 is 4620.36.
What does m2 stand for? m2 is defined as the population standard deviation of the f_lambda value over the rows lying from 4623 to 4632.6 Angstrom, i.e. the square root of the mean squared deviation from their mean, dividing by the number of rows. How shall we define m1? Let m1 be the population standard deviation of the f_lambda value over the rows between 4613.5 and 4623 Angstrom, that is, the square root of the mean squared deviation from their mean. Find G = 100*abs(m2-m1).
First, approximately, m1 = 0.69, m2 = 0.92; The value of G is 23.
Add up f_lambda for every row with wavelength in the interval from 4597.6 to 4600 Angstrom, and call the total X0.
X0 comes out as 33.4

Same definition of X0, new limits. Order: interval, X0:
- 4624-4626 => 36.9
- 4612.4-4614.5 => 33.6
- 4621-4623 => 36.9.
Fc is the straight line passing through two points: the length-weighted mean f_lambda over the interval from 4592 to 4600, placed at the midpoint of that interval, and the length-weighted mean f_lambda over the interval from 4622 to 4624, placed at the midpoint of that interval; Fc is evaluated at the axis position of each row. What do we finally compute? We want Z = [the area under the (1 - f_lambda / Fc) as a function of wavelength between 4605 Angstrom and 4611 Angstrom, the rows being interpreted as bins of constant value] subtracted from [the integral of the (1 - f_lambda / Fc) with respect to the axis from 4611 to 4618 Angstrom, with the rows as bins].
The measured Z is 0.8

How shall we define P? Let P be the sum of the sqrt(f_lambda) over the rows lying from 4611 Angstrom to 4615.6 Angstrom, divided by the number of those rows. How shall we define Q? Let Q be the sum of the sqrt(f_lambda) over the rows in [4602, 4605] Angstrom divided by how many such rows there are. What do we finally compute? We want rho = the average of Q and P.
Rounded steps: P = 4.19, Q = 4.30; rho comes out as 4.24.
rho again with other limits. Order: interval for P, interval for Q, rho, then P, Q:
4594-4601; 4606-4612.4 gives 4.24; 4.09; 4.38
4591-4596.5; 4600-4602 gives 4.14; 4.14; 4.15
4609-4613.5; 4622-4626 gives 4.29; 4.24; 4.33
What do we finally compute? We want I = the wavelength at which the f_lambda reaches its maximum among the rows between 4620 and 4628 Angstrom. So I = 4623.56 Angstrom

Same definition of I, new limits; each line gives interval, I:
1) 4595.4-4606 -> 4604.43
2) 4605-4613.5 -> 4606.55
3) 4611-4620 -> 4615.05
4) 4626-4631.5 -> 4629.95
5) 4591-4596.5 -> 4592.79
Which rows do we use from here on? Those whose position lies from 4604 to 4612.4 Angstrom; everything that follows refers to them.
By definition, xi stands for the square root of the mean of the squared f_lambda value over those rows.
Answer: 19.2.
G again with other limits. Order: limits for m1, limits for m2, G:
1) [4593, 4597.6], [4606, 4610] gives 21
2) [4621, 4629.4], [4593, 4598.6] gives 17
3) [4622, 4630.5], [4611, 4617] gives 12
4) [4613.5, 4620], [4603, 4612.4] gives 45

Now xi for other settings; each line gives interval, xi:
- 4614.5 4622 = 18.1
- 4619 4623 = 18.6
